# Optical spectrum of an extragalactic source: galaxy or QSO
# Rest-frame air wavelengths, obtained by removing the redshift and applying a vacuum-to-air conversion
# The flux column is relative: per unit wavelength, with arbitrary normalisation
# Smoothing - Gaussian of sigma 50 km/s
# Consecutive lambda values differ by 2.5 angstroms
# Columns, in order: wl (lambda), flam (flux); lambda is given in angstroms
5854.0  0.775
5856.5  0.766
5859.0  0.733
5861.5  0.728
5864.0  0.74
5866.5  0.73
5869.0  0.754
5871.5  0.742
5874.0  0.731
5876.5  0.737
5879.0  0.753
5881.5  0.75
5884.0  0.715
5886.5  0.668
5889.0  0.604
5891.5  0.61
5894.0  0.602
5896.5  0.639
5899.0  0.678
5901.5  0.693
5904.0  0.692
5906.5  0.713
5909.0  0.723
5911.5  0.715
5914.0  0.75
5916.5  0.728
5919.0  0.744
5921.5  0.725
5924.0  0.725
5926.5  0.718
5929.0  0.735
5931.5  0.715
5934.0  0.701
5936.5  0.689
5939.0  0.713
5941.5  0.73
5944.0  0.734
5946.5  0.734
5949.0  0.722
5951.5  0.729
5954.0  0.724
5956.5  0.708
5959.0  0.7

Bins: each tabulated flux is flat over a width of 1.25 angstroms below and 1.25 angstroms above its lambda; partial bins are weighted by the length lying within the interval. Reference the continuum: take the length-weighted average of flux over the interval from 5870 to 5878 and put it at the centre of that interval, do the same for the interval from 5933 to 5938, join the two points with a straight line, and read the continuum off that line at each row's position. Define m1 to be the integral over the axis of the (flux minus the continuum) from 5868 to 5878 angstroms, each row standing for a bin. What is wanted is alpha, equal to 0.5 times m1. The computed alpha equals 0.01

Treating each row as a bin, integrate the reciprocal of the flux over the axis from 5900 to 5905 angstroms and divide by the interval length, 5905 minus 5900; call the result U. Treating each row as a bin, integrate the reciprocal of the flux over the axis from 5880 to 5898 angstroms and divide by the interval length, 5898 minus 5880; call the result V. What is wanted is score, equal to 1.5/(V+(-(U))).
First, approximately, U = 1.45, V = 1.532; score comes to 17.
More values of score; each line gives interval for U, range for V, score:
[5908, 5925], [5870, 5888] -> 167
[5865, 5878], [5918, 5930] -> 80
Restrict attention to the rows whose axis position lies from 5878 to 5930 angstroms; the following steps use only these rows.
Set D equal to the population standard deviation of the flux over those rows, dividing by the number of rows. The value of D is 0.0472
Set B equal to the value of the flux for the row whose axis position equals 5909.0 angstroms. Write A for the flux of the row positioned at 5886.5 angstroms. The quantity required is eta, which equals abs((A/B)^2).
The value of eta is 0.85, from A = 0.668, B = 0.723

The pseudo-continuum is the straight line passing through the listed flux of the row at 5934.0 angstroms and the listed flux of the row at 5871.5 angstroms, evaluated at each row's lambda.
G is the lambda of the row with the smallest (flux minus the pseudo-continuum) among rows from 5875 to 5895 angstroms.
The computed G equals 5889.0 angstroms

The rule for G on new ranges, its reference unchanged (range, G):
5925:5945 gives 5936.5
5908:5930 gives 5911.5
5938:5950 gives 5939.0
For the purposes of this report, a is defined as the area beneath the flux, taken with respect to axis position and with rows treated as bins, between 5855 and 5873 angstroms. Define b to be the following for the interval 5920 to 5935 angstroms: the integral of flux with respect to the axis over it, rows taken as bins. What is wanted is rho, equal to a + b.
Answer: 24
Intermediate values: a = 13.4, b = 10.8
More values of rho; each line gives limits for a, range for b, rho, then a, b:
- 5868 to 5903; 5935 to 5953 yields 37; 24.2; 13.0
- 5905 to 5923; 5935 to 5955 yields 28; 13.1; 14.4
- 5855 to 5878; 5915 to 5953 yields 45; 17.0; 27.5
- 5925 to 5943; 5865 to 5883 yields 26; 12.9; 13.4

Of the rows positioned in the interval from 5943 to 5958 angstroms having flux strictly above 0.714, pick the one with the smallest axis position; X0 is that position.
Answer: 5944.0 angstroms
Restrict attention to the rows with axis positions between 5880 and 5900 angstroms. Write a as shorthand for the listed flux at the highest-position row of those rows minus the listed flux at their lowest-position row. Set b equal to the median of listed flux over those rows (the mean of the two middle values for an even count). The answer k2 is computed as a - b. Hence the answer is -0.73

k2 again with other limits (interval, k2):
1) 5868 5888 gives -0.83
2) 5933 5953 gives -0.70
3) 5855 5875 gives -0.77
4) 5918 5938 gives -0.78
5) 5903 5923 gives -0.69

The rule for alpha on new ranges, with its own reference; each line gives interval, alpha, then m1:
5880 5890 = -0.21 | -0.42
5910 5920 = 0.12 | 0.24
